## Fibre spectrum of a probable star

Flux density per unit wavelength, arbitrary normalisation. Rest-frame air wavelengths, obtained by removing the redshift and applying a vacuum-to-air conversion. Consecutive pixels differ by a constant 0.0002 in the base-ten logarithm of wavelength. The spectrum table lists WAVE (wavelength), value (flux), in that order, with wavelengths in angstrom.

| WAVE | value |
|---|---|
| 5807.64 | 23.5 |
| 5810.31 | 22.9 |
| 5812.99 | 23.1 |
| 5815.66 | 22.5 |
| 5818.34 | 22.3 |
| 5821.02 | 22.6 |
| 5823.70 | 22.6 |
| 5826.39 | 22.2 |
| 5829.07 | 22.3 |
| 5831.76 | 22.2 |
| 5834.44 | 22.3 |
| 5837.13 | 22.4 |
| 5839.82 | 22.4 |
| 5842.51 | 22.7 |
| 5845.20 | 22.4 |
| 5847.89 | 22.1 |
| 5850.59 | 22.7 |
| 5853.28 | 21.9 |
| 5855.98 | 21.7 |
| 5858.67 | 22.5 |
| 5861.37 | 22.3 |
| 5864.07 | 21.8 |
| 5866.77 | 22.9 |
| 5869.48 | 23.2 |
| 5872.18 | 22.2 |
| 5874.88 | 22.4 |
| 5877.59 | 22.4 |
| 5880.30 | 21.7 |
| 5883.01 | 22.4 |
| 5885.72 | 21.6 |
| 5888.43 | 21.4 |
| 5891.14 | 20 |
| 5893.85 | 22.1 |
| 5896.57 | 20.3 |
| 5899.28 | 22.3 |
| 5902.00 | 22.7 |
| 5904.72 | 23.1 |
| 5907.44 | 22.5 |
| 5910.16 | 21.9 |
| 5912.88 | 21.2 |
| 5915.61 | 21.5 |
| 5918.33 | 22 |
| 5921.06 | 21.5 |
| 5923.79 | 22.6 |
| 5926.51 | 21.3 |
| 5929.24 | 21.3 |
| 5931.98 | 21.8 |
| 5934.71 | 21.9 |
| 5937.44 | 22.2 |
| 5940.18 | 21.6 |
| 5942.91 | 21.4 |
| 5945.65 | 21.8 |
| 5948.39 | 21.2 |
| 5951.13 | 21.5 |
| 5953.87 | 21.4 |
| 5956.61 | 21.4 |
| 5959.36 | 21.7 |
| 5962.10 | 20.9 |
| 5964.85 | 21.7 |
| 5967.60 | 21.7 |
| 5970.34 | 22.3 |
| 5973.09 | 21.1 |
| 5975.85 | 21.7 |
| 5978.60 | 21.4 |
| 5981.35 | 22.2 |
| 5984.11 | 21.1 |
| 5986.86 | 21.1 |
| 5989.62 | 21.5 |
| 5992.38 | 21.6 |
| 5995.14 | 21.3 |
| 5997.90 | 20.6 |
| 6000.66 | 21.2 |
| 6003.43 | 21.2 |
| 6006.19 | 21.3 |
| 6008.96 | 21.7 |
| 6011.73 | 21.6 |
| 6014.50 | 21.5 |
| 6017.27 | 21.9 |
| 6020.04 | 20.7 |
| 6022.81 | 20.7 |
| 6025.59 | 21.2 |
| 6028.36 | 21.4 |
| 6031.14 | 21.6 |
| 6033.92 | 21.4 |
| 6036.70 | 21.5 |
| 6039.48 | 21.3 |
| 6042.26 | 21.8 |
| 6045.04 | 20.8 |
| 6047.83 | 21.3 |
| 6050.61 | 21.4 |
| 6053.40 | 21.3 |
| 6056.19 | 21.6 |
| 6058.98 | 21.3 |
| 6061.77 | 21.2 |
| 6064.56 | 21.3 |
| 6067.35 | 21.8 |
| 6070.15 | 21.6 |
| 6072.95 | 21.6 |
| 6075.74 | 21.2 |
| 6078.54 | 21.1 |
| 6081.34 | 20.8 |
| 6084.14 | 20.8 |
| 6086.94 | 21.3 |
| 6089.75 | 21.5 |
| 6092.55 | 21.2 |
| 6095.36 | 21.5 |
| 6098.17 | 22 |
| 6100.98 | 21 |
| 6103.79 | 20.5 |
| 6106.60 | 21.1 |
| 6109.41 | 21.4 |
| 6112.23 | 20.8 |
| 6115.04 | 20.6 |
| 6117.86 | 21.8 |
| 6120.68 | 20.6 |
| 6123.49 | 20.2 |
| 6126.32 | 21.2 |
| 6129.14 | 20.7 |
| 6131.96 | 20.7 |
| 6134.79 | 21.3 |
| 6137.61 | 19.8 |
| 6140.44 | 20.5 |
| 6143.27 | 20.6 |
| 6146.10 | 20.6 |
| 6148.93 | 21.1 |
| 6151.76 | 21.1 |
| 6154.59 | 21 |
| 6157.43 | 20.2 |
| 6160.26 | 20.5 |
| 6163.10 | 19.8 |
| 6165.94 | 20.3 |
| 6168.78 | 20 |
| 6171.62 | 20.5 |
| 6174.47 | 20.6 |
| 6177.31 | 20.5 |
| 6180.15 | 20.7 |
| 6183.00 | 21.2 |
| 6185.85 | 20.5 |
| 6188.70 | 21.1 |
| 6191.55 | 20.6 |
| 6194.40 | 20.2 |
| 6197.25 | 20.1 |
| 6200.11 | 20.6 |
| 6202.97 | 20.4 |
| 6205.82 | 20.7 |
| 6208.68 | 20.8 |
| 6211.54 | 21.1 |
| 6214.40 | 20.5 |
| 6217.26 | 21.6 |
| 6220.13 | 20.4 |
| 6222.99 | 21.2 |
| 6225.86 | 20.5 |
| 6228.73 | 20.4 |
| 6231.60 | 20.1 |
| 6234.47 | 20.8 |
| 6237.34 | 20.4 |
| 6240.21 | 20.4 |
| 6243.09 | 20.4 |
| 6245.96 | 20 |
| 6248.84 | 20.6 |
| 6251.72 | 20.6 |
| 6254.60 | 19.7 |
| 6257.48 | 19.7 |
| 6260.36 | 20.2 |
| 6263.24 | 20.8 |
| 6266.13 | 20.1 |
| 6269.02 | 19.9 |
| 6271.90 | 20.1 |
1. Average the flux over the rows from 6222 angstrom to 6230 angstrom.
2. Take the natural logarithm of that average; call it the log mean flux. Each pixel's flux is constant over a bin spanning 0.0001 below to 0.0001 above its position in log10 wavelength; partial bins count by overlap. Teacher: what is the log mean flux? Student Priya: 3.03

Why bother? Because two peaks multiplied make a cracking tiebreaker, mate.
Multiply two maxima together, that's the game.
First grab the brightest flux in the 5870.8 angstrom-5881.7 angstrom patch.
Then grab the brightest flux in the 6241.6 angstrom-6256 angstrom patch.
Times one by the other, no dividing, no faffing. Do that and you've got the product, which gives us 461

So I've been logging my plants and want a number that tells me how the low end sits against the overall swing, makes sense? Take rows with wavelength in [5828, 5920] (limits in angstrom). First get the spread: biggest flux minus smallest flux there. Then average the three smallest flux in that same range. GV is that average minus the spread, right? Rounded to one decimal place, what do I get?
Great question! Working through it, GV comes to 17.3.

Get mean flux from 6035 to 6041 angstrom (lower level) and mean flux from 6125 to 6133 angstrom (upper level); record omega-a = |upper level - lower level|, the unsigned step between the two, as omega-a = 0.53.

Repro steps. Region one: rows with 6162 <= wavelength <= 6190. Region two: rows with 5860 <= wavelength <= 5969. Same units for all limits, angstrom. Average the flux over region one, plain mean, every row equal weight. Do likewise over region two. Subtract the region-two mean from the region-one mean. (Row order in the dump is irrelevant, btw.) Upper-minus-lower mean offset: -1.3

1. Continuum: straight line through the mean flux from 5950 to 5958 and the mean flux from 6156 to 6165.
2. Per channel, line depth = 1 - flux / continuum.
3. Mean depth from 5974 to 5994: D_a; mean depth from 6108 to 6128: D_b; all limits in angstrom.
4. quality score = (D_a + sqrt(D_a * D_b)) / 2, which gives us 0.0026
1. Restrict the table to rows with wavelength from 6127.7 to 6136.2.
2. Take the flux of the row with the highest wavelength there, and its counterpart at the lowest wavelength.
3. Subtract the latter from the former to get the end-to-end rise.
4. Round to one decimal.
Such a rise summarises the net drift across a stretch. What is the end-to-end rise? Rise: 0.6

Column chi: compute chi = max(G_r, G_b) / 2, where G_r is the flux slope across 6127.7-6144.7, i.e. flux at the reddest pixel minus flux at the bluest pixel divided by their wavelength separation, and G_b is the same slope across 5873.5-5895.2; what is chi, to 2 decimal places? 0.00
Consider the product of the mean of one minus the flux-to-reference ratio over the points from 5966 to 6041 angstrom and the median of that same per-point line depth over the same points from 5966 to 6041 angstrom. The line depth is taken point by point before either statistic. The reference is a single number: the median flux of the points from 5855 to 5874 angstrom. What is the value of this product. 0.0016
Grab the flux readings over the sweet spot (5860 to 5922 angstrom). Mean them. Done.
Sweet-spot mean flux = 22.0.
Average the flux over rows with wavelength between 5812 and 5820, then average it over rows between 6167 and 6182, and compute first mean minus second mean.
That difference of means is 2.2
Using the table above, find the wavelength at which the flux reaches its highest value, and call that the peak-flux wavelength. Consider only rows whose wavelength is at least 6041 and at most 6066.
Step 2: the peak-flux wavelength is 6042.26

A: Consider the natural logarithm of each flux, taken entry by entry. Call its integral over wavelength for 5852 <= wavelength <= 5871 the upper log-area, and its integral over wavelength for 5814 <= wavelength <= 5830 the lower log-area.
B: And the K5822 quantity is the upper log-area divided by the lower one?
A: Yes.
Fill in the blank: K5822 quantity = 1.2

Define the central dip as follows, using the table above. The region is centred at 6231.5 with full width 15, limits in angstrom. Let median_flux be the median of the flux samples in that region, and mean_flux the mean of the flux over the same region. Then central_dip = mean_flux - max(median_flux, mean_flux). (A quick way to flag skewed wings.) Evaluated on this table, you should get 0.000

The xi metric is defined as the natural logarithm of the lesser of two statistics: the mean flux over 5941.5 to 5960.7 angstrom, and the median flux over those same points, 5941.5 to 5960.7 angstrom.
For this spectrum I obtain 3.063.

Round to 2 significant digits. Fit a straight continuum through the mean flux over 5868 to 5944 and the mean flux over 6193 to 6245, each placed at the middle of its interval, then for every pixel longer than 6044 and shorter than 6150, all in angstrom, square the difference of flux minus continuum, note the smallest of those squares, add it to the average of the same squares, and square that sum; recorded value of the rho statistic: 0.030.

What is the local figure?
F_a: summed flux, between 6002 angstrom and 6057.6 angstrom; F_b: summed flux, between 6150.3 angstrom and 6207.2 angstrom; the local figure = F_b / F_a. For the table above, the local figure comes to 1.0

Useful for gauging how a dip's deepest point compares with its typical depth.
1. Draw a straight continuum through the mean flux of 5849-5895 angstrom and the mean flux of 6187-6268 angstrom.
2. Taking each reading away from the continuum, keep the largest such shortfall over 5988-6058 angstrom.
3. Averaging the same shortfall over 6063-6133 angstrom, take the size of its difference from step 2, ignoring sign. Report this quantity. 0.98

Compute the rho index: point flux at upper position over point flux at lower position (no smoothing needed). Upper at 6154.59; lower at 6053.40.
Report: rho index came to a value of 0.99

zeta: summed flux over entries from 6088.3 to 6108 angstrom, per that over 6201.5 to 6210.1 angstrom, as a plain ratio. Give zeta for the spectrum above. 2.4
